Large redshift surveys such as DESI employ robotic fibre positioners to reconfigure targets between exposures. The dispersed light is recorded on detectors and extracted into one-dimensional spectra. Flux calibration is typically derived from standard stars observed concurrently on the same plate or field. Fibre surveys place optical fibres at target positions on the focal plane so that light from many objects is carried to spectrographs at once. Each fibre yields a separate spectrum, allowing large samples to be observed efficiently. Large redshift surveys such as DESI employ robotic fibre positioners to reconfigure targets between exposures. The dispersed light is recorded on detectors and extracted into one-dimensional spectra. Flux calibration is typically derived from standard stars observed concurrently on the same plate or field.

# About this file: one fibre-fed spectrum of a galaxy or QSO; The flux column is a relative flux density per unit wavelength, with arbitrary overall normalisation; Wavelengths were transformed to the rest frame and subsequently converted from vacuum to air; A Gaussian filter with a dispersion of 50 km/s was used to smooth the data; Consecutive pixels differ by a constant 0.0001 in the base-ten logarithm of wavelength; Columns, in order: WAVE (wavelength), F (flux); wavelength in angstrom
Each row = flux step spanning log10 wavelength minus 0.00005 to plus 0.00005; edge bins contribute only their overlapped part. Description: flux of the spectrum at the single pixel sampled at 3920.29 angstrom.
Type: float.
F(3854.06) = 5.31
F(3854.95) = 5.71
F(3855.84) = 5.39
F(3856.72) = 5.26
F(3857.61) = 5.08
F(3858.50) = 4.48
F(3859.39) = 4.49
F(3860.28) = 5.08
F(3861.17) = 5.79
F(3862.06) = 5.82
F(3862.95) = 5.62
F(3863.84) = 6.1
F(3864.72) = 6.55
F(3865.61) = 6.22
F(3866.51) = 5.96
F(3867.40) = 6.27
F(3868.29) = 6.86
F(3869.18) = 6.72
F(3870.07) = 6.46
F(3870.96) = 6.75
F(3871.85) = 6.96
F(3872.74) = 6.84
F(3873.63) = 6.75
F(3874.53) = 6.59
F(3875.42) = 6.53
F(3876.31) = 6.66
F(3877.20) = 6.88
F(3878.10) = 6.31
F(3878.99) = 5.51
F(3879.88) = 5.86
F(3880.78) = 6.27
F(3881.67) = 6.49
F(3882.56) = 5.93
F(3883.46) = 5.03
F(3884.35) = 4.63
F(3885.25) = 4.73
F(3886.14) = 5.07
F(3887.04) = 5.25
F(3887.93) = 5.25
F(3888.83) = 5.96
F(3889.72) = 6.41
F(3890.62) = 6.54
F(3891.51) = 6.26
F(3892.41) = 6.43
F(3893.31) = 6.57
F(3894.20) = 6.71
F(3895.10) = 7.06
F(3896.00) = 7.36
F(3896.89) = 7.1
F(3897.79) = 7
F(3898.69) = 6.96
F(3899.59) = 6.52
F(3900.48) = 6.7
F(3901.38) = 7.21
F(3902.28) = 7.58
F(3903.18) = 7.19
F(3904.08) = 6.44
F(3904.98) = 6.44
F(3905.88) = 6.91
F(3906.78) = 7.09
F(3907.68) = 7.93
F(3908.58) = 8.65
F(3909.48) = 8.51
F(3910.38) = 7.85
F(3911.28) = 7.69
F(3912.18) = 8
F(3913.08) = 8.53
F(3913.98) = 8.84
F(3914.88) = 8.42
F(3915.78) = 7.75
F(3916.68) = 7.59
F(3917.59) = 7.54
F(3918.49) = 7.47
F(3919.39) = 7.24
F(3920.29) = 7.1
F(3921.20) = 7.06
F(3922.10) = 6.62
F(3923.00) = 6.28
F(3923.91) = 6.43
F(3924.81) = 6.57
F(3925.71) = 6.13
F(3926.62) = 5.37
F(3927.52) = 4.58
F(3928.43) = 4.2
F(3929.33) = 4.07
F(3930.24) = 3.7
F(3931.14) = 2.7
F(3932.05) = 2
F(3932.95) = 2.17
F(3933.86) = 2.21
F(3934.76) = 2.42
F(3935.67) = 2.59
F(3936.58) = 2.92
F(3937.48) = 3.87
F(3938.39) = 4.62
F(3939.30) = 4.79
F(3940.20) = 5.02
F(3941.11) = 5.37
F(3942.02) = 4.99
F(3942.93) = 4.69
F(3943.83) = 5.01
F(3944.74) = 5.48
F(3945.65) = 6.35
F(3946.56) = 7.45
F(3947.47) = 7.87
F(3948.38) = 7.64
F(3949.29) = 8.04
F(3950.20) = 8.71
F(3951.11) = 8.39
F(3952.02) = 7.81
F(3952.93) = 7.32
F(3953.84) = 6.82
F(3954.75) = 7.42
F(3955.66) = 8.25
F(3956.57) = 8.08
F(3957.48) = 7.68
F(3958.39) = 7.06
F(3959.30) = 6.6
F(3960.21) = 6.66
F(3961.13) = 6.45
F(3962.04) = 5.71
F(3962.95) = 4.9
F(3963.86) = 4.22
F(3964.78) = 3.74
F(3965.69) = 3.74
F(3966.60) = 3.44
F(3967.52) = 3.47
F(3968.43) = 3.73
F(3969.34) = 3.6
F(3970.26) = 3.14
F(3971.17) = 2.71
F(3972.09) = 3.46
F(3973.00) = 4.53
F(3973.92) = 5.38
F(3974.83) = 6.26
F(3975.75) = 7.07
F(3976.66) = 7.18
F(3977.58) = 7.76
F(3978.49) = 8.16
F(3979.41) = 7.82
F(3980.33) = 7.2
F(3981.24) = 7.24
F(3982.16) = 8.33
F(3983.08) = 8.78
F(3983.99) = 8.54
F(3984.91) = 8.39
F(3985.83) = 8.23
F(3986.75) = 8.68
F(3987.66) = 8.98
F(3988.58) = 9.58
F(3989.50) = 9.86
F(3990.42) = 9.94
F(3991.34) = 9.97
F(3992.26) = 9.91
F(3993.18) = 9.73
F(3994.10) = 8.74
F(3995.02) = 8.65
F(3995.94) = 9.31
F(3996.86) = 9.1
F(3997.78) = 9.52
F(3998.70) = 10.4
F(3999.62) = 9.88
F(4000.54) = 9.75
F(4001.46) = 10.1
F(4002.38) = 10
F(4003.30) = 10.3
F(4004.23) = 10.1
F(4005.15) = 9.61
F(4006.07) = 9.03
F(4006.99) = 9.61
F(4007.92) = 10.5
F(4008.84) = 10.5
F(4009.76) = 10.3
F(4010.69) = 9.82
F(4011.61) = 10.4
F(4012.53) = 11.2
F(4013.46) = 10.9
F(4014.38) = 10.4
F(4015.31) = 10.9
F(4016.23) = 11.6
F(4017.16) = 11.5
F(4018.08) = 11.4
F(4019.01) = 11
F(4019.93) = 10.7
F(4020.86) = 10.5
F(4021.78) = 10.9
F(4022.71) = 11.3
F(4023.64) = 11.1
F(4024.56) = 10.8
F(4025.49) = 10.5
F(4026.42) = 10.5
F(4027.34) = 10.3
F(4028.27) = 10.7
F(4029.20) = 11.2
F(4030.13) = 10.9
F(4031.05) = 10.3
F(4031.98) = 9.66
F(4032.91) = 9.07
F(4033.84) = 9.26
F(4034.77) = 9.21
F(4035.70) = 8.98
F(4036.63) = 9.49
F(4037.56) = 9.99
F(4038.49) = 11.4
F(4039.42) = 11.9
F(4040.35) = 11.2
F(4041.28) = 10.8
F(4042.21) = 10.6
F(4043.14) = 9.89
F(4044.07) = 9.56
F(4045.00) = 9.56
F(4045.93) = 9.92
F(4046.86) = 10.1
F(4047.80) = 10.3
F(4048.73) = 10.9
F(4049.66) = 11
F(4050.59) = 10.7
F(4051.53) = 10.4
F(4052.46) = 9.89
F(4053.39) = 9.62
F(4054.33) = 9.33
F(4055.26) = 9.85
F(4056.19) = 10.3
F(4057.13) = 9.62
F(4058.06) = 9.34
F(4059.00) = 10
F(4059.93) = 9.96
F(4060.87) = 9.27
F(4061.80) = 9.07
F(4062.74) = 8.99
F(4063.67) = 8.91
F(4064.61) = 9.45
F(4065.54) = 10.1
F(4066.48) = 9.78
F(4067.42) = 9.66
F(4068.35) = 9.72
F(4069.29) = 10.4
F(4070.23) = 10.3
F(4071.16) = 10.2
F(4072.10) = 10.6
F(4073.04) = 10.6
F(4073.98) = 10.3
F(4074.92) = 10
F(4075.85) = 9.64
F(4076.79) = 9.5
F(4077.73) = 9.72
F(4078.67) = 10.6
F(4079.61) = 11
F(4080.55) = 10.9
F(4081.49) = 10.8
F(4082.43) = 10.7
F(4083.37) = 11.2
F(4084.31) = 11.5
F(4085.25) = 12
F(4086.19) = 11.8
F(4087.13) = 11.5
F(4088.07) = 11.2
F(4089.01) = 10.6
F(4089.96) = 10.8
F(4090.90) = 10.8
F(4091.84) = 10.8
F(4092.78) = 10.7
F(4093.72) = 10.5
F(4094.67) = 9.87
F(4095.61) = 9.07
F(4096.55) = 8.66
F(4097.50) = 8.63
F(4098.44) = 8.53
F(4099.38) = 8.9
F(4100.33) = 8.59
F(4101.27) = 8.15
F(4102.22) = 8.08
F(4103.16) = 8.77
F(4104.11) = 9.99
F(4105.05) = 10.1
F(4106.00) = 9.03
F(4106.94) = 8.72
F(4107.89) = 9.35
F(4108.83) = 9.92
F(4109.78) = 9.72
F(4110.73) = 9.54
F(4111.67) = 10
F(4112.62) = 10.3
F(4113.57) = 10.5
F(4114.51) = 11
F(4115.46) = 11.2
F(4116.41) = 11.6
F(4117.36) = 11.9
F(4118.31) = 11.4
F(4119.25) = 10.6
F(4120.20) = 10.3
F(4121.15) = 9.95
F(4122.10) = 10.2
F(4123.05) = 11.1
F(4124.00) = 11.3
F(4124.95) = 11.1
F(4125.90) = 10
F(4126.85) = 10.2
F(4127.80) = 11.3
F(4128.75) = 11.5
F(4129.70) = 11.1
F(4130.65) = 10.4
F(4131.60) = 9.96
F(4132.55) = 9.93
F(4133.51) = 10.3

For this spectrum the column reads 7.1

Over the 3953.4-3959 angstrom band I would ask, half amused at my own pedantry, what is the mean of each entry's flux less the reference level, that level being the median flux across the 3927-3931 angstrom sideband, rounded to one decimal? 3.4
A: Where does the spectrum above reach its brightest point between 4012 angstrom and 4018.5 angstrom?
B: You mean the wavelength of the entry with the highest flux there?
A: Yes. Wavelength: 4016.23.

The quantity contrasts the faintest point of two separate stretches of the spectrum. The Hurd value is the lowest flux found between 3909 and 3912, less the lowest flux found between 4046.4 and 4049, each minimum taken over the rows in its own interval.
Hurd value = -2.4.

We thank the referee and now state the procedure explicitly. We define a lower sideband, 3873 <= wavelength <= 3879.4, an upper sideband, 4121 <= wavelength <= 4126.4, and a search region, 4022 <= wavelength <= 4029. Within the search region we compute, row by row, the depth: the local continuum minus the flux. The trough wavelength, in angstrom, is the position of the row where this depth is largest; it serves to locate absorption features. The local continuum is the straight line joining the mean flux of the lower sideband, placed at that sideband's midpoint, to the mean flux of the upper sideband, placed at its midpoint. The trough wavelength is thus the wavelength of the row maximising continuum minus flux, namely 4027.34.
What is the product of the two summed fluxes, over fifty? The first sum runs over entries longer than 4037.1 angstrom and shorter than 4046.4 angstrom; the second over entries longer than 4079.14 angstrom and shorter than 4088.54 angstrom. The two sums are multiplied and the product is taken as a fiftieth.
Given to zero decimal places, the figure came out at 236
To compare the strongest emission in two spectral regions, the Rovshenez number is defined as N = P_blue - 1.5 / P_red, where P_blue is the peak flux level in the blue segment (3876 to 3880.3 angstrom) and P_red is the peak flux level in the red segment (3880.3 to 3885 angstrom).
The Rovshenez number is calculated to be 6.6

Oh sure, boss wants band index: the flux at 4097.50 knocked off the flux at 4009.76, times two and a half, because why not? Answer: 4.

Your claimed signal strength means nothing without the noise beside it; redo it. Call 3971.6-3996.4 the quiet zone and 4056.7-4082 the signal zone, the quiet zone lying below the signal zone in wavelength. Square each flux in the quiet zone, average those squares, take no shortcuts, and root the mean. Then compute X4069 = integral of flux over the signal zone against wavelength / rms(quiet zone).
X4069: 31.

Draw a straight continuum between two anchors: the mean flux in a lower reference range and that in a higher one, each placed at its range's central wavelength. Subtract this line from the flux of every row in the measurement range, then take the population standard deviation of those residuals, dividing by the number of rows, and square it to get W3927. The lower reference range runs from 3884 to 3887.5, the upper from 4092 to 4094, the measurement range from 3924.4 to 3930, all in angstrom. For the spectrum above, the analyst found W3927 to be 0.98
